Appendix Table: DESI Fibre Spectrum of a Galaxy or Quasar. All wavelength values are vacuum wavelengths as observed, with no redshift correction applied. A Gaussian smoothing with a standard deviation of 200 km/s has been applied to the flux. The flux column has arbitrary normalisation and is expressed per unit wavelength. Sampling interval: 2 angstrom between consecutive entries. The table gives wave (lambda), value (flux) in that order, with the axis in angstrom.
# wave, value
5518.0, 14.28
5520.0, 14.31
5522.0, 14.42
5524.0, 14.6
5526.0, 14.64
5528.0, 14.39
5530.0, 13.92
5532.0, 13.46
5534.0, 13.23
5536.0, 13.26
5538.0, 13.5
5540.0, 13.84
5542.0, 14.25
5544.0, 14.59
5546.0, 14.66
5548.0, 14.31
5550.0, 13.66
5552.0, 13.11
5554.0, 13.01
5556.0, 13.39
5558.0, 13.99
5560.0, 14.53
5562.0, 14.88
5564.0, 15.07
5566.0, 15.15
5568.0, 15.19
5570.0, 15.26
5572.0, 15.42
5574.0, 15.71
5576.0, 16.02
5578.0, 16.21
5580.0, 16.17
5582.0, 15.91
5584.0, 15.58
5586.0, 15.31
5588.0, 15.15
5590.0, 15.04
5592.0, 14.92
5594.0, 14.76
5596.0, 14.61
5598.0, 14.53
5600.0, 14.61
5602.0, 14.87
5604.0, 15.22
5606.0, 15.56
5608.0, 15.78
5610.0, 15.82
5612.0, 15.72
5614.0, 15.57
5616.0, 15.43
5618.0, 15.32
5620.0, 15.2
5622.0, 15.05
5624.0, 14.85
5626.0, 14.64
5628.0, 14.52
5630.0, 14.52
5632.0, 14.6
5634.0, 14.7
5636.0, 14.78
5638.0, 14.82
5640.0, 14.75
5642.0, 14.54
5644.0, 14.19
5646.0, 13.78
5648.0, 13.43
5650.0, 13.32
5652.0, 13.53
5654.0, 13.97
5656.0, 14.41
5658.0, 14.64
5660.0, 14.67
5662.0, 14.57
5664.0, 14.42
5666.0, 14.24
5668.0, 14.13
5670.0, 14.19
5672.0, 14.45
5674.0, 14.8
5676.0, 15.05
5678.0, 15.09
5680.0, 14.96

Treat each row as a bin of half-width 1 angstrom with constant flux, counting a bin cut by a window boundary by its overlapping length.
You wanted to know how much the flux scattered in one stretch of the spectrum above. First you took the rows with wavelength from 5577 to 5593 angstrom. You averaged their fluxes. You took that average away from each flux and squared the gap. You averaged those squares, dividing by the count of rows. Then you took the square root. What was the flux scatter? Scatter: 0.48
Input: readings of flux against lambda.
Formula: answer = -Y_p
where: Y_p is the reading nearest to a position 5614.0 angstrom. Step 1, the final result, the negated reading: -15.6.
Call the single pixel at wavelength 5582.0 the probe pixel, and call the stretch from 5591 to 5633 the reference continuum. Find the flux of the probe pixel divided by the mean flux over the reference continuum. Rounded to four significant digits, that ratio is 1.057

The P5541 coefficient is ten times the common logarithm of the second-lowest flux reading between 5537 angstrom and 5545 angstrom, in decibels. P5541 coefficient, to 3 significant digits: 11.4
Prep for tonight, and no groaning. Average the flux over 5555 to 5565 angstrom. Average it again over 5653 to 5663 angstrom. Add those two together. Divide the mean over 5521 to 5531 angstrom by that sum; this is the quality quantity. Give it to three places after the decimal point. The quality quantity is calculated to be 0.499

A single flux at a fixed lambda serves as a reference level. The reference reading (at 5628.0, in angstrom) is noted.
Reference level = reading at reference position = 14.52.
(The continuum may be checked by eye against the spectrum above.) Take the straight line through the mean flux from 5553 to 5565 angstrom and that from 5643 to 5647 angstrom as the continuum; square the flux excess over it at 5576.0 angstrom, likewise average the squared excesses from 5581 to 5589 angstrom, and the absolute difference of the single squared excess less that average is 1.62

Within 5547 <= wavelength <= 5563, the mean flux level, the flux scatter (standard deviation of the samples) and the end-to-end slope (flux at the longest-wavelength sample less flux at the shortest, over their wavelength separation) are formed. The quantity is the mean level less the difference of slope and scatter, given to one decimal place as 14.5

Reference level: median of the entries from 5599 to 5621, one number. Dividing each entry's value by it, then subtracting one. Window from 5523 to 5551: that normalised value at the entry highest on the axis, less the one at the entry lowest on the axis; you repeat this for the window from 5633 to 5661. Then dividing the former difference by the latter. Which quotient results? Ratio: 31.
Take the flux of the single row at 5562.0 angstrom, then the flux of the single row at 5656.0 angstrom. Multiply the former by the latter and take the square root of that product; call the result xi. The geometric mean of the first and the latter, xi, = 14.6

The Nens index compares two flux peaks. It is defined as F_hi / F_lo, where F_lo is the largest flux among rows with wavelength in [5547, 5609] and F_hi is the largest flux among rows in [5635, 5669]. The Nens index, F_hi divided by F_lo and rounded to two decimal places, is 0.91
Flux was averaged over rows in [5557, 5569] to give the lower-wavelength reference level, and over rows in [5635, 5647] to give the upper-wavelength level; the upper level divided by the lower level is 0.98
